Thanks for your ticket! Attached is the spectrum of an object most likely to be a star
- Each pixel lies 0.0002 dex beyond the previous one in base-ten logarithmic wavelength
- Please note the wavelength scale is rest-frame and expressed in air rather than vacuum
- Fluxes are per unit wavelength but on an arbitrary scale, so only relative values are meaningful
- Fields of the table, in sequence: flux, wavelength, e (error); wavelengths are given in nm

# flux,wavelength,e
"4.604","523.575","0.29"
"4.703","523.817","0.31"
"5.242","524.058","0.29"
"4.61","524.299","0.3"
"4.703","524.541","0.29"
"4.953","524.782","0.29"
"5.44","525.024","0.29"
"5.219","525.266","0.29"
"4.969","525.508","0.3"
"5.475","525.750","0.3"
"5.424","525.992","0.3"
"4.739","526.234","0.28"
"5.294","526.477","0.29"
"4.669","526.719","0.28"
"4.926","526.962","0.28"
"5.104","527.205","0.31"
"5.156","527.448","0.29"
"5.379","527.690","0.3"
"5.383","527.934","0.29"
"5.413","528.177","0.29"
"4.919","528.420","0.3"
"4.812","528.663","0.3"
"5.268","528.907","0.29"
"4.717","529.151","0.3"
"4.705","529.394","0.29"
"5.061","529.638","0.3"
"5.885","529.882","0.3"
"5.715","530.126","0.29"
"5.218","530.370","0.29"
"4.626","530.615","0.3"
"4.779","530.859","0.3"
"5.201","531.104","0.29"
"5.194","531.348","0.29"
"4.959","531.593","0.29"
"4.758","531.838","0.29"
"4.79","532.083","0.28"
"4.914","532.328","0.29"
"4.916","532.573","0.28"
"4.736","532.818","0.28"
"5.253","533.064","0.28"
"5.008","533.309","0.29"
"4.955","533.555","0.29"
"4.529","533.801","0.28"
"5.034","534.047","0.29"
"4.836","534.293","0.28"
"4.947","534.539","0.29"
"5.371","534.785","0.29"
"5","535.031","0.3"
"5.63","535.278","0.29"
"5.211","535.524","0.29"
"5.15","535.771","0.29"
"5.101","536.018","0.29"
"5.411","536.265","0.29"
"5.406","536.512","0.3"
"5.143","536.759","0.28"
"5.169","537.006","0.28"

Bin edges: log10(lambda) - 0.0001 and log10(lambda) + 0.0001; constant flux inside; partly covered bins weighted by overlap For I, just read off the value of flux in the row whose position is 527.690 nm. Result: 5.379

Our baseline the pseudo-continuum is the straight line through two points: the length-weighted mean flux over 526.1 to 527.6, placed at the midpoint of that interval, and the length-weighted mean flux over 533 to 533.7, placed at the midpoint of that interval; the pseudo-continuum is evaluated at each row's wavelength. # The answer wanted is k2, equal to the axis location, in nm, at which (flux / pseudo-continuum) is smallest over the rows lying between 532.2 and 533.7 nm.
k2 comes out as 532.818 nm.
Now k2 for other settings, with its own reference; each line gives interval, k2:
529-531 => 530.615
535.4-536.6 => 536.018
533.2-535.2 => 533.801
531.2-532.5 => 531.838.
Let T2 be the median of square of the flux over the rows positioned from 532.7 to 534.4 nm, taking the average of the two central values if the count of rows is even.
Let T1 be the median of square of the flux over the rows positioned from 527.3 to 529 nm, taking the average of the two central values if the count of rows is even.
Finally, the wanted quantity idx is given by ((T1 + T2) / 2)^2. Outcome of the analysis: 684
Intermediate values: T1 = 27.8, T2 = 24.55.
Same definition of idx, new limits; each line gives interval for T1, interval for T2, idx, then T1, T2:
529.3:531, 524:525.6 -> 633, 25.6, 24.69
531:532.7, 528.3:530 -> 585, 24.2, 24.20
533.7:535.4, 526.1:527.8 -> 652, 25.0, 26.05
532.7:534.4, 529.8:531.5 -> 666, 24.6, 27.05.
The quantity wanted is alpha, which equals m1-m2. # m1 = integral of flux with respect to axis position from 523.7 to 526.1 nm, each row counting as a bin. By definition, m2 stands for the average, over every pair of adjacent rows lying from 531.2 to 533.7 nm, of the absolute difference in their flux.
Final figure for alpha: 12.0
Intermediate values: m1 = 12.2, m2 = 0.177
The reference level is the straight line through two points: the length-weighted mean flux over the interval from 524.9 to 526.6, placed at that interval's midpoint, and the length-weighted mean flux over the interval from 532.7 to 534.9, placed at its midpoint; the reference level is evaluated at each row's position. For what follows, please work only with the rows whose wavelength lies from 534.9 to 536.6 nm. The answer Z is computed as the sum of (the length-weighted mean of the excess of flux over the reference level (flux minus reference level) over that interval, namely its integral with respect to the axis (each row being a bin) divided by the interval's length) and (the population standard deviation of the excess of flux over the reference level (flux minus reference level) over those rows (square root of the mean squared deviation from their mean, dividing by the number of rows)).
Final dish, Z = 0.58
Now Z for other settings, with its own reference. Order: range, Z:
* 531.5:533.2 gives 0.07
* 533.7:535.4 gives 0.46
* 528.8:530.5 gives 0.55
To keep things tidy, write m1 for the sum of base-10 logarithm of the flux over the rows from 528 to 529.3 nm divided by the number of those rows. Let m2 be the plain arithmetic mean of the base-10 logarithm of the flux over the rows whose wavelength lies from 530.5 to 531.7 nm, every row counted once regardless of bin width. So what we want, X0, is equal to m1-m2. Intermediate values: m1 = 0.701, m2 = 0.694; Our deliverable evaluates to 0.006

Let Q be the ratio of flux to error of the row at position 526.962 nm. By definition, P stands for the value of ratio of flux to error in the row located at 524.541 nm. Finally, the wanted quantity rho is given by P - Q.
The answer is -1.4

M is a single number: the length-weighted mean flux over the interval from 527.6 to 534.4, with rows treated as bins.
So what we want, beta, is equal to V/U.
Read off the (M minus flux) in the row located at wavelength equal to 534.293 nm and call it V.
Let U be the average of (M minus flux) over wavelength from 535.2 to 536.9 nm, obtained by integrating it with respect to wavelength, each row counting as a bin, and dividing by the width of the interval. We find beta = -0.8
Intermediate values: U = -0.25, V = 0.2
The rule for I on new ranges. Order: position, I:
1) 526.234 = 4.739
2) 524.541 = 4.703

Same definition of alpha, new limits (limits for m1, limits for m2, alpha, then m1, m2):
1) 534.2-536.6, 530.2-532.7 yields 12.3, 12.5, 0.196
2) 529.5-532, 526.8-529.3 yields 12.6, 12.8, 0.233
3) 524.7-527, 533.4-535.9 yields 11.4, 11.8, 0.349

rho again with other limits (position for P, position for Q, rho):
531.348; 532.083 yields 0.8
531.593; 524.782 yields 0.0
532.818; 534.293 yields -0.4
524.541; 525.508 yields -0.3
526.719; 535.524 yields -1.3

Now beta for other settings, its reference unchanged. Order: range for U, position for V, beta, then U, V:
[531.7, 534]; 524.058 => -1.4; 0.15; -0.2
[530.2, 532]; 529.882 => -15.9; 0.05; -0.9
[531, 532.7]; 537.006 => -1.9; 0.07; -0.1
